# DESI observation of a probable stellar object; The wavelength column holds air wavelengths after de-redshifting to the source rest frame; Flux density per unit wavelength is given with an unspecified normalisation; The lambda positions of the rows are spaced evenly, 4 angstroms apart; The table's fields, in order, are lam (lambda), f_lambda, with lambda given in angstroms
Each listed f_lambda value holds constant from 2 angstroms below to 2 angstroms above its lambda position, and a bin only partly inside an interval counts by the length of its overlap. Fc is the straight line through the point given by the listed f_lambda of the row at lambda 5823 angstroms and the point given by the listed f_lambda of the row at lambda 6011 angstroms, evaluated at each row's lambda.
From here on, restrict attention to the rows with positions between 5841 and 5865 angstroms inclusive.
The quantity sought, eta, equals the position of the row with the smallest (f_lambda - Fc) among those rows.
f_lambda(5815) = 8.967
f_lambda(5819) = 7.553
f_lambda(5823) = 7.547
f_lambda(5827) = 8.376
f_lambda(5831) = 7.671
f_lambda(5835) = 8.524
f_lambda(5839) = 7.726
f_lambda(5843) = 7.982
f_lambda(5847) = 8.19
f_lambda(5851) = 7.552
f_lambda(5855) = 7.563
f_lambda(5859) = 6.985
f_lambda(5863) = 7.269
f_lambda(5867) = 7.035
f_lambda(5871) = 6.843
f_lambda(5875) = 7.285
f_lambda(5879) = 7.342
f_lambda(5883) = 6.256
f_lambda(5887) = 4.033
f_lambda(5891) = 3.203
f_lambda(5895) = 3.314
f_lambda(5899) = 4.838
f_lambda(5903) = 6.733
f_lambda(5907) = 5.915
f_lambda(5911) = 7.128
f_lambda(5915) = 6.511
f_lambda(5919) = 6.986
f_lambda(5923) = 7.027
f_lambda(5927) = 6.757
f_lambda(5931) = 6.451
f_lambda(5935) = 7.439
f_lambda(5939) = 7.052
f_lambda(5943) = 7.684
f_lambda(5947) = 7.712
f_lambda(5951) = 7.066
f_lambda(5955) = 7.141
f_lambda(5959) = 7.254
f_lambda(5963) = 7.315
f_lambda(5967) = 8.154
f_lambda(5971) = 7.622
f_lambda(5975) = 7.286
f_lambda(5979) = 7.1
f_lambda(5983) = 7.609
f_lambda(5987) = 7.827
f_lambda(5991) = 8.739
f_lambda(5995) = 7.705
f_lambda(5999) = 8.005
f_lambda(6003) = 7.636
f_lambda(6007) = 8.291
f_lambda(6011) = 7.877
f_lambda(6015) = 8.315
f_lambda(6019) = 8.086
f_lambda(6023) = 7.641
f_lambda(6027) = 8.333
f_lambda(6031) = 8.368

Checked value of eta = 5859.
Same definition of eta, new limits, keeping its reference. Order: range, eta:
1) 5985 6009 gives 6003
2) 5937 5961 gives 5951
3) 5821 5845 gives 5823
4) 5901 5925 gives 5907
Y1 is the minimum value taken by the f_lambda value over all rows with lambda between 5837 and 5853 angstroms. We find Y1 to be 7.552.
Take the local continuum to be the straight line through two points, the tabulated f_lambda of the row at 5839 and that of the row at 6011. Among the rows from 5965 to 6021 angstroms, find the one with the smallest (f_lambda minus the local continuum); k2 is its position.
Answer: 5979 angstroms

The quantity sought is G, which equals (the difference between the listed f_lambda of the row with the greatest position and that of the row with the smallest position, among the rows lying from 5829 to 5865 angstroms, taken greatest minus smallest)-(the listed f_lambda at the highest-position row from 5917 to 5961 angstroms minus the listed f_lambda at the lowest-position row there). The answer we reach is -1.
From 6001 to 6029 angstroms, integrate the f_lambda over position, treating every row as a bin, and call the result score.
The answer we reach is 225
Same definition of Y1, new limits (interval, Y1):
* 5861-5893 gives 3.203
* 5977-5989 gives 7.1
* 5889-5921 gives 3.203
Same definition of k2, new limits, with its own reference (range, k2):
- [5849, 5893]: 5891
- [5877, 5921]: 5891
